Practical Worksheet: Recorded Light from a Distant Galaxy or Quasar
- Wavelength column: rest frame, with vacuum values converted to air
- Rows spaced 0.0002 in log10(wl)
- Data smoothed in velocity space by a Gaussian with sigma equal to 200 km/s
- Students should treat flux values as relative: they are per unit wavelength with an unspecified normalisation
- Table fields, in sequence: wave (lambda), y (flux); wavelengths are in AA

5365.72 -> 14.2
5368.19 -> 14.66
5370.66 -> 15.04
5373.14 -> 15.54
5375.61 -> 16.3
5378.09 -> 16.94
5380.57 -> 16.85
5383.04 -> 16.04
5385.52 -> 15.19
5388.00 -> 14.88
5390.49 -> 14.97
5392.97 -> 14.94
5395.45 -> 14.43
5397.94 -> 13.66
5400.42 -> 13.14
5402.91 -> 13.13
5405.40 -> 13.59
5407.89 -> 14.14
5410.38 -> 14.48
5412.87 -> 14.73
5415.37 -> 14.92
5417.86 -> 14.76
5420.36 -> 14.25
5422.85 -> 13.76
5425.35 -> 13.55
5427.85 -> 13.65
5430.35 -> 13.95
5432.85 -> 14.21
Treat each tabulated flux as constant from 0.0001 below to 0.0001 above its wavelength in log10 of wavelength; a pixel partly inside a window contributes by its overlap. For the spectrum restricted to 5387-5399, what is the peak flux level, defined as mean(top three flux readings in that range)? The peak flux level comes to 14.9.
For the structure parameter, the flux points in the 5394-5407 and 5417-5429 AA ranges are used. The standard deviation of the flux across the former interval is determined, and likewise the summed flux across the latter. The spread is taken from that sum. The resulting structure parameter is 69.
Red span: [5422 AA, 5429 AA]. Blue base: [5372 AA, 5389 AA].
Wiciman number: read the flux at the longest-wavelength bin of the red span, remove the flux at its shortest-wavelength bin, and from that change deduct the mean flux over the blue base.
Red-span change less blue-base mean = -16.1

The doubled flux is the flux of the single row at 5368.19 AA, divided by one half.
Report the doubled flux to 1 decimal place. 29.3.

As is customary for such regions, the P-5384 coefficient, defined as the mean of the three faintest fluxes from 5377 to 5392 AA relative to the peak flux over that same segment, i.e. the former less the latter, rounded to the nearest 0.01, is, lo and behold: -1.93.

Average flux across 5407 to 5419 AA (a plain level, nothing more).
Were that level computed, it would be 14.6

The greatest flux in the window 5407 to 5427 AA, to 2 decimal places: 14.92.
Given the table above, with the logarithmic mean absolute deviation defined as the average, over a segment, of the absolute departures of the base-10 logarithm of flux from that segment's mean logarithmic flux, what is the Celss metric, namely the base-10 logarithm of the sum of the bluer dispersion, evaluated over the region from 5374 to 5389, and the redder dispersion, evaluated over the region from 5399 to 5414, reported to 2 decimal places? -1.44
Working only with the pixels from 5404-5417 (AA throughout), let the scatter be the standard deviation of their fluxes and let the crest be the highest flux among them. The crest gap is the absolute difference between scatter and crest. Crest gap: 14.4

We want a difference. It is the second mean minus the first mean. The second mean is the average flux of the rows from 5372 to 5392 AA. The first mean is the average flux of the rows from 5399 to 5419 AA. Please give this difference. 1.7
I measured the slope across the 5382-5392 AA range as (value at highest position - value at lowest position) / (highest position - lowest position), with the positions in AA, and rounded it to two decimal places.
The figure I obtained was -0.14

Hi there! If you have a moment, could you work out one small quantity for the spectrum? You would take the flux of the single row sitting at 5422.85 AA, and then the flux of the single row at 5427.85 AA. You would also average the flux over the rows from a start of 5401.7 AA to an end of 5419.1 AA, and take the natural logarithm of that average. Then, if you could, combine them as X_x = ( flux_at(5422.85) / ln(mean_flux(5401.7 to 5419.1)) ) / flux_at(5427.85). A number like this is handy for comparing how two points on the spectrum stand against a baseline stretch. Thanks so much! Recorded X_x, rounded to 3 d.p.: 0.379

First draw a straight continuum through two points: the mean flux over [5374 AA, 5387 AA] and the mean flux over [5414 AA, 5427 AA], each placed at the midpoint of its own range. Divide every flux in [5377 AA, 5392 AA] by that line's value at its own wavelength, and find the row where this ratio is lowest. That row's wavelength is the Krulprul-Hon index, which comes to 5388.00 AA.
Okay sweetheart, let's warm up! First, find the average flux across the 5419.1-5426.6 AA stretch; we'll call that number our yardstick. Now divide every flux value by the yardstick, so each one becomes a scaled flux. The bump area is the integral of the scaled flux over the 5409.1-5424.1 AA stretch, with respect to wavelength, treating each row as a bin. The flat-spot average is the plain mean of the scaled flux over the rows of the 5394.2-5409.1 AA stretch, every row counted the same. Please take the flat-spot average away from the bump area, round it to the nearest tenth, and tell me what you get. 14.7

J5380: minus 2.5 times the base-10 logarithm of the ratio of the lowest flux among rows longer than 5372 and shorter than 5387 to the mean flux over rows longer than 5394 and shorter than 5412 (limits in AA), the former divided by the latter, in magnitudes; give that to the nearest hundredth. -0.10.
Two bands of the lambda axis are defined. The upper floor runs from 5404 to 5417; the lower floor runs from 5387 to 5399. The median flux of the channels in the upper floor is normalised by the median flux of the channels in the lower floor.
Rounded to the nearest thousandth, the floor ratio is 0.973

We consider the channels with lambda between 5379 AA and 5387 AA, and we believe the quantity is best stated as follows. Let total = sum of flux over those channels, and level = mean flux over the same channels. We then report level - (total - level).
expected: -16.0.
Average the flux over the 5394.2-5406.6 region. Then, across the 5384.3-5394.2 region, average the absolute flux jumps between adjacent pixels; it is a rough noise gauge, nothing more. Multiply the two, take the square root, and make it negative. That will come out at -1.4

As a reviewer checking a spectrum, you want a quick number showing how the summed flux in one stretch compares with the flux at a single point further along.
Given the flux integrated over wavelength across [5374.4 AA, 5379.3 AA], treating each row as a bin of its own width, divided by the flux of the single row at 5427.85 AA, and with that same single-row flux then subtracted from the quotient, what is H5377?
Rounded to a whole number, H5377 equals -8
